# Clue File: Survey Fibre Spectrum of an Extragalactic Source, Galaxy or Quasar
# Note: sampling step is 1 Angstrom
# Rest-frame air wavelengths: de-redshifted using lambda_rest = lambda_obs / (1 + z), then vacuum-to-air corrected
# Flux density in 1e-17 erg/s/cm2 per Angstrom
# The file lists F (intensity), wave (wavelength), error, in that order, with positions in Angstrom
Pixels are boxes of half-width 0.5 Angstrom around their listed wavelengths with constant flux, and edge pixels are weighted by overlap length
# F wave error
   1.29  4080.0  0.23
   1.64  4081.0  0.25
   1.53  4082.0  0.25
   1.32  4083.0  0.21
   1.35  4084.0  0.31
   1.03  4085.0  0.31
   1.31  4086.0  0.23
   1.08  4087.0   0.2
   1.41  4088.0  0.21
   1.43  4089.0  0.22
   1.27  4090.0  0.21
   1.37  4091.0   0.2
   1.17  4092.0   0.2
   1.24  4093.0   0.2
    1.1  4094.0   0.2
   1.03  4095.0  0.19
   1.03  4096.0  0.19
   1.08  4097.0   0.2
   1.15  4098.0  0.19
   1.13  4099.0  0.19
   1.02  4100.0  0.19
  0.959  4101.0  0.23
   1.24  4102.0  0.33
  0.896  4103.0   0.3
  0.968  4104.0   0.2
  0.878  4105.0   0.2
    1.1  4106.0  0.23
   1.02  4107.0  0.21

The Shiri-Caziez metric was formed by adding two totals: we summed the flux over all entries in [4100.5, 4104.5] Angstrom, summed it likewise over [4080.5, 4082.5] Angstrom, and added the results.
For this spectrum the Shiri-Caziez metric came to 7.2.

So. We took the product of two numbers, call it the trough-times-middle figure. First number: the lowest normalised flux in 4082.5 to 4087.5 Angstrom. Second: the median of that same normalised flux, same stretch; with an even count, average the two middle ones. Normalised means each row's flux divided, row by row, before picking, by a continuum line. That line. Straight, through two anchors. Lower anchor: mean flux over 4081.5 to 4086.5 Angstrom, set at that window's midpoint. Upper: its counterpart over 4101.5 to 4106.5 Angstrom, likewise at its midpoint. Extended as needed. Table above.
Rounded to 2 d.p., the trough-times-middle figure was 0.79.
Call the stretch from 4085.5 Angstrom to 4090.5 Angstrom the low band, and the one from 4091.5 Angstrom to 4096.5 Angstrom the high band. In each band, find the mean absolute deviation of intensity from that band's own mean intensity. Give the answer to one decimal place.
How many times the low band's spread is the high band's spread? 0.7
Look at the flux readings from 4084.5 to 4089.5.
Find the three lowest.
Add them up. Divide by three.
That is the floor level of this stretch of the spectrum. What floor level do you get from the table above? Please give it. 1.14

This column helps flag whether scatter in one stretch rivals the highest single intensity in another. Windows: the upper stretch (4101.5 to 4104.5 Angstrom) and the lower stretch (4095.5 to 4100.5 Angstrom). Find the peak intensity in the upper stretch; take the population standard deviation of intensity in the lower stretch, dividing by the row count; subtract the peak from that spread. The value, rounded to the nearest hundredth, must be -1.19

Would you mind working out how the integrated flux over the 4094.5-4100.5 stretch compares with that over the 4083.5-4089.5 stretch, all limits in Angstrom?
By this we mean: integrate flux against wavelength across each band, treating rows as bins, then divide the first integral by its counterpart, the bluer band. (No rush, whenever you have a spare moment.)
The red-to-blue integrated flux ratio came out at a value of 0.85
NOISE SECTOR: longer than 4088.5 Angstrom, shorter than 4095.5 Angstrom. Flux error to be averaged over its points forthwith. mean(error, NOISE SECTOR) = 0.203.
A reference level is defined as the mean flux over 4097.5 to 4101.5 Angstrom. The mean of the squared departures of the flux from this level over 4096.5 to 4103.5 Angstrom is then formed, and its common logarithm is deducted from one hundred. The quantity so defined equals 102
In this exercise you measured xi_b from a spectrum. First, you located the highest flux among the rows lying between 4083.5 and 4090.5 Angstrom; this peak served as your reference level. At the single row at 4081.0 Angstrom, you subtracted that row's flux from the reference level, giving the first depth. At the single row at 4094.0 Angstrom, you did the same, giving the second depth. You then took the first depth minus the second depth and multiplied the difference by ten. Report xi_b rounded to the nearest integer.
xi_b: -5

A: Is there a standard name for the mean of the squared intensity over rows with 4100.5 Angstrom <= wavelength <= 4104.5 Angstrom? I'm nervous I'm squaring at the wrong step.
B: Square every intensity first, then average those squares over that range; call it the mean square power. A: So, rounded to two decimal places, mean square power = 1.05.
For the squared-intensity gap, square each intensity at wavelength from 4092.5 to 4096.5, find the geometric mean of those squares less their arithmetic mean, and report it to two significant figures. -0.014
